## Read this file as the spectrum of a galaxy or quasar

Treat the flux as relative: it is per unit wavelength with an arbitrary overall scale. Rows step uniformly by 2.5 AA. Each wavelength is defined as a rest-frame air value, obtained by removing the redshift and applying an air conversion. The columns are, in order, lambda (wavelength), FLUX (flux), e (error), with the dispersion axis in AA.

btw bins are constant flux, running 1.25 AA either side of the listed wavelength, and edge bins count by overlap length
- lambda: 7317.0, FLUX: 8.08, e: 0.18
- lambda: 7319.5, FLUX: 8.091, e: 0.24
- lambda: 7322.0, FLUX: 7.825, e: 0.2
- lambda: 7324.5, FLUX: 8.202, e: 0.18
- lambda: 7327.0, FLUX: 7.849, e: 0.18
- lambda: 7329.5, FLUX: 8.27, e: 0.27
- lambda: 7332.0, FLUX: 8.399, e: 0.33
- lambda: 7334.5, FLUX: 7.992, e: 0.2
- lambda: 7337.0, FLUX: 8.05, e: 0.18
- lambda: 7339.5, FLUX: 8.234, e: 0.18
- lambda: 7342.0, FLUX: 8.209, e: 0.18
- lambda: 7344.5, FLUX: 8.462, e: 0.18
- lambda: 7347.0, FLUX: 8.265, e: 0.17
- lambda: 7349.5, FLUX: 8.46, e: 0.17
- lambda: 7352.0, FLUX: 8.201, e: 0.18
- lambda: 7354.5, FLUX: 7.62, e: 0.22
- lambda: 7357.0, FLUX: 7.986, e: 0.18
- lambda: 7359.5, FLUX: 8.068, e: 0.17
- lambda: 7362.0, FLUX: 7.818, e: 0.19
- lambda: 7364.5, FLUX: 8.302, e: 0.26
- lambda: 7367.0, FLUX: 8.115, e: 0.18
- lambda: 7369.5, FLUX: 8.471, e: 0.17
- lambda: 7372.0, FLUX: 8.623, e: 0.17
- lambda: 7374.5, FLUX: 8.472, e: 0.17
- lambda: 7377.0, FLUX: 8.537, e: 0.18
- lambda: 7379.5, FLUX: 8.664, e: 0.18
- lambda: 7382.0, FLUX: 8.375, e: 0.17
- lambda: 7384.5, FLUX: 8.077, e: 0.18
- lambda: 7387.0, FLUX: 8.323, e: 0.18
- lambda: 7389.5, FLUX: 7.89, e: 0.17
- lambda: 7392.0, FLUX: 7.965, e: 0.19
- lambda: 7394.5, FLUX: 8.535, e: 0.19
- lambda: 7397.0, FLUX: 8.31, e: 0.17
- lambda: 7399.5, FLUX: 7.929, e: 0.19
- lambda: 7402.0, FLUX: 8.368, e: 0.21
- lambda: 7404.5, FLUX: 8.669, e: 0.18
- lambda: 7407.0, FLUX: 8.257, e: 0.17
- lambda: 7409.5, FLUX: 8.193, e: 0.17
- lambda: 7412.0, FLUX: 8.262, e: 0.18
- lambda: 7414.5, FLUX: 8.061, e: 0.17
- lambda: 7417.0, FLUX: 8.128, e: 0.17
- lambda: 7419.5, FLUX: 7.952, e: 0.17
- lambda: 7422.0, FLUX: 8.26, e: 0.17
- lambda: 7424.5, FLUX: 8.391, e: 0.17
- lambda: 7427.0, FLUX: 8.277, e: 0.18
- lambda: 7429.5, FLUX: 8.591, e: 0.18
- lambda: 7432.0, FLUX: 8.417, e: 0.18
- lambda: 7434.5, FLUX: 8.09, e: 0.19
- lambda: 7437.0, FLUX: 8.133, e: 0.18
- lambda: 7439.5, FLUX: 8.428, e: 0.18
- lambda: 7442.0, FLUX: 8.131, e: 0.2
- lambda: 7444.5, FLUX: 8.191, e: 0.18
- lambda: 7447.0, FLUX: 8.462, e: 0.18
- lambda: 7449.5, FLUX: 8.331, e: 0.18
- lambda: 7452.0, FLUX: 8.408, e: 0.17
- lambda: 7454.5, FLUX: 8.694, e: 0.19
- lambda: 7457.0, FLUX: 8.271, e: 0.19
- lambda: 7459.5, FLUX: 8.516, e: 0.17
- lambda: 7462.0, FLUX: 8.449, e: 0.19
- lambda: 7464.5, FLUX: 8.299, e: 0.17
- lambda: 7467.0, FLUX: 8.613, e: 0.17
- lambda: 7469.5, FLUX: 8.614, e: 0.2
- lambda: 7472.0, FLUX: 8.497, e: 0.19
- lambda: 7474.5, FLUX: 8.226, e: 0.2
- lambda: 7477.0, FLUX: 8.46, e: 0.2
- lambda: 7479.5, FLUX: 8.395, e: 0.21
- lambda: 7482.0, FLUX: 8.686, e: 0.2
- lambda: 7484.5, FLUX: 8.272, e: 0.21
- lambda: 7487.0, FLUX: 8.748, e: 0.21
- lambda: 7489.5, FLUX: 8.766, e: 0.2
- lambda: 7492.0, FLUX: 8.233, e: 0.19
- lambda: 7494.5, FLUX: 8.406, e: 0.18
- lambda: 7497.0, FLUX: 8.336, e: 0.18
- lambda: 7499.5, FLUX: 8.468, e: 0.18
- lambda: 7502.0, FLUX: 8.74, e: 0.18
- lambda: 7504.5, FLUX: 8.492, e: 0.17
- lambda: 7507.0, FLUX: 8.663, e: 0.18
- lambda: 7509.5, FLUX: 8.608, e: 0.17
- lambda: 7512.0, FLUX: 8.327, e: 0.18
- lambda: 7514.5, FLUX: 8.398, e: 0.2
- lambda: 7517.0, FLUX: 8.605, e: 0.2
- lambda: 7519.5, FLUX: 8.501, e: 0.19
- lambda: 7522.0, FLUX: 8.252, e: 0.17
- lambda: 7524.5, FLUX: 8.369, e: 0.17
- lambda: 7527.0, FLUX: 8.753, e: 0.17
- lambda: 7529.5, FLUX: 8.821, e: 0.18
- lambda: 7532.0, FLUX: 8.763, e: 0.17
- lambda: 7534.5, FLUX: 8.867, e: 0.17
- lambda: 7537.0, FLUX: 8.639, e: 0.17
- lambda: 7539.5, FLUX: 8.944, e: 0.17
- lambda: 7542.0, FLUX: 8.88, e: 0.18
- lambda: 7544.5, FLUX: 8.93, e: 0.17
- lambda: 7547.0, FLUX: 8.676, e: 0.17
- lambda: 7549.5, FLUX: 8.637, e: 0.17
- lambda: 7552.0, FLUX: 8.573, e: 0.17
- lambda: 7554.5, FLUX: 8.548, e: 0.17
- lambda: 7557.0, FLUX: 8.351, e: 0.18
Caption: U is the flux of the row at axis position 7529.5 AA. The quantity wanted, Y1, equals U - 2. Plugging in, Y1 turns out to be 6.8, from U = 8.821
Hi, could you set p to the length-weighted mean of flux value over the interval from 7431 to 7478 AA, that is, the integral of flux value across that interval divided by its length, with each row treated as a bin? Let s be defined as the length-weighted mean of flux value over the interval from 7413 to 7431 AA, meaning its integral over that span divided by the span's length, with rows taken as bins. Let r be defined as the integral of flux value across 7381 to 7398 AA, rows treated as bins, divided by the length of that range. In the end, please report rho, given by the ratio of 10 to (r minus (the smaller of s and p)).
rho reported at -302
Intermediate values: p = 8.38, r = 8.2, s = 8.24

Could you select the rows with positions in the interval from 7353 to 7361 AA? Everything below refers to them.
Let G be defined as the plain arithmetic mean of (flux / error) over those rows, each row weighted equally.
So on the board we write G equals 42.2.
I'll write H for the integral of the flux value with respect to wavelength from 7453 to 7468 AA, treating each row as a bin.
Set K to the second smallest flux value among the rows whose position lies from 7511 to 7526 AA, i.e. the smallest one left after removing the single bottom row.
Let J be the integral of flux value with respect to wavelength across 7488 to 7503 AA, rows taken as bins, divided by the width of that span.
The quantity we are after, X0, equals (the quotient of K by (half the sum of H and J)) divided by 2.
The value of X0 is 0.0614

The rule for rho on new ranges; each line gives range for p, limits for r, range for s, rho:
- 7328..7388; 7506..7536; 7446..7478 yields 30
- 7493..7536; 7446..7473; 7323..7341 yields 30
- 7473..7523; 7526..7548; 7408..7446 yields 17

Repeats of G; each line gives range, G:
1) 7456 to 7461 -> 46.8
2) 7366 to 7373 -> 48.5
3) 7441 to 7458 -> 45.5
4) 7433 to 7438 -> 43.9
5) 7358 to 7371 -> 43.1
